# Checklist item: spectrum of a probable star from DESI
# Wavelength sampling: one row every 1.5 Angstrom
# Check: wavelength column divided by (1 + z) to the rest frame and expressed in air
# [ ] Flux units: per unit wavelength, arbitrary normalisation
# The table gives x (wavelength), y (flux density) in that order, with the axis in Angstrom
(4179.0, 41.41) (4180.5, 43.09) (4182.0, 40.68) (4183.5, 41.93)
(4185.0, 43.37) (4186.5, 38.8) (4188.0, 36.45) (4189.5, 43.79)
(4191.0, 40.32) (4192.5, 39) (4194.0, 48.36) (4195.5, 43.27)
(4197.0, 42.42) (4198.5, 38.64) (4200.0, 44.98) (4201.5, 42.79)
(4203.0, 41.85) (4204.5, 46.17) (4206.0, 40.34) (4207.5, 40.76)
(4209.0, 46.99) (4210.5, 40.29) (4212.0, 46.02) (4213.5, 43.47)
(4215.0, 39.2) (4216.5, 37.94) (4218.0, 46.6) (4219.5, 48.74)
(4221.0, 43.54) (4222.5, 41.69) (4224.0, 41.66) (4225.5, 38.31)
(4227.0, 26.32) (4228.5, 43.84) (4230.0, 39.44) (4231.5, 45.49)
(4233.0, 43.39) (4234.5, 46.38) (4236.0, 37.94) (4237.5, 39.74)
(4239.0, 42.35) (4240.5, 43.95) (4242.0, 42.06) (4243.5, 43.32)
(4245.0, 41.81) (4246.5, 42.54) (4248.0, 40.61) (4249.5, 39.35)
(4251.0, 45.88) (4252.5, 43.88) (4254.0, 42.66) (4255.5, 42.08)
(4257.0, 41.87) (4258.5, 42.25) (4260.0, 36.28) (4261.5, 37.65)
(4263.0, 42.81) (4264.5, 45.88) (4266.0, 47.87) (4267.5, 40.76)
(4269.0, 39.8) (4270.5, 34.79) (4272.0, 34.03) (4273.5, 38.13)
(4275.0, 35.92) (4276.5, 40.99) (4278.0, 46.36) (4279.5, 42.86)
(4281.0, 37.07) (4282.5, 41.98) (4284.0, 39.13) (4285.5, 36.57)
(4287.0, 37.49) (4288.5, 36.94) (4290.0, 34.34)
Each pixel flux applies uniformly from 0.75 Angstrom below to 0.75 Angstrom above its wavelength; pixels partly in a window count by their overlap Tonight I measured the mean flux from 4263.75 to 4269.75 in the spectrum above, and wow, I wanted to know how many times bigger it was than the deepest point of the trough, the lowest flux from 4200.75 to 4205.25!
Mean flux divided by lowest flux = 1.04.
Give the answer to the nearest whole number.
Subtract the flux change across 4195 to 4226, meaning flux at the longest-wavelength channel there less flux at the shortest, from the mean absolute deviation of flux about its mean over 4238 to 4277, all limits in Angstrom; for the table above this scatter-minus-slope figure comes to 8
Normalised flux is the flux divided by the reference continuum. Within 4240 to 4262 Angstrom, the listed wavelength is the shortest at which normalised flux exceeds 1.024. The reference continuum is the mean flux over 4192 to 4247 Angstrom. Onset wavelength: 4240.5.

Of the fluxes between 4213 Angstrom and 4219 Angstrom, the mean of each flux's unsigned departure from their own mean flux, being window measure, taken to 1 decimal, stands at 3.2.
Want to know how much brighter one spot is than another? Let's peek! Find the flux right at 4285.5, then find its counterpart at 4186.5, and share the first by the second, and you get 0.94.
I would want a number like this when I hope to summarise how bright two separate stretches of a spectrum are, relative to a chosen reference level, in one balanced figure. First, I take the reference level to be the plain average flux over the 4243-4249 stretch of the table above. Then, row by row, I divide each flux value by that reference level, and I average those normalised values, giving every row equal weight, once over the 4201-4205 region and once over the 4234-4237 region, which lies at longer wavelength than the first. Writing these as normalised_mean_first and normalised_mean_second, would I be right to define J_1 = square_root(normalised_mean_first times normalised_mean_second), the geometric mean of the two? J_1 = 1.02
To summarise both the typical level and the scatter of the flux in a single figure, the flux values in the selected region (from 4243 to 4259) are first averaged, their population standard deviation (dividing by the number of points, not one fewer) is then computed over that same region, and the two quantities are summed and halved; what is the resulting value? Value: 22.0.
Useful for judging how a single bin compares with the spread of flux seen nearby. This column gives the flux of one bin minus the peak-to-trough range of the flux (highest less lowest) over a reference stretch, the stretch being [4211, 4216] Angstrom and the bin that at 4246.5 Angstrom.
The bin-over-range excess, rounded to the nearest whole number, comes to 36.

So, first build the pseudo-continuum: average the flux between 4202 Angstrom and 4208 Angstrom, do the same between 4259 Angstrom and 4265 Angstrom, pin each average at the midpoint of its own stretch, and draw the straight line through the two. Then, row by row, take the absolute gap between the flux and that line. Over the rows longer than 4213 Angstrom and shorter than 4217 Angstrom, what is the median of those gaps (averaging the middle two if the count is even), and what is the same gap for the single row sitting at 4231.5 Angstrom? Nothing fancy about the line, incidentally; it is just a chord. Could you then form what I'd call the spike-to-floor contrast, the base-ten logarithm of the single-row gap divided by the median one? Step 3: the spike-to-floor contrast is 0.15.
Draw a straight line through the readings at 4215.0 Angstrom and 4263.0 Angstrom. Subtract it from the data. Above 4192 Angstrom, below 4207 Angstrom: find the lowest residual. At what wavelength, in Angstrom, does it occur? 4198.5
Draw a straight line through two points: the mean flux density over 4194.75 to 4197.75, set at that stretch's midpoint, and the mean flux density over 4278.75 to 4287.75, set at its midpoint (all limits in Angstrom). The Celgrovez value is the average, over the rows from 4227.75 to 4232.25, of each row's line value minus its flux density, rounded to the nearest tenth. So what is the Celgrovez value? -1.5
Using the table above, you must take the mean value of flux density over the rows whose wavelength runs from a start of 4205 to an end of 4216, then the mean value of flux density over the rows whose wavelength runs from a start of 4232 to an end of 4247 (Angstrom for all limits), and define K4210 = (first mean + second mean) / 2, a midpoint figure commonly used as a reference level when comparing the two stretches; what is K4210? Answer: 42.4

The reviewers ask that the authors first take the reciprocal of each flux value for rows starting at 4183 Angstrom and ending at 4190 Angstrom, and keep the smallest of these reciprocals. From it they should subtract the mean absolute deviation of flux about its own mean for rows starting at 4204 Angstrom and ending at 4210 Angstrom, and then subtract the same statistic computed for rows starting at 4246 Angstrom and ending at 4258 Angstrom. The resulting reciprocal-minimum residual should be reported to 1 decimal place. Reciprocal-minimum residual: -4.4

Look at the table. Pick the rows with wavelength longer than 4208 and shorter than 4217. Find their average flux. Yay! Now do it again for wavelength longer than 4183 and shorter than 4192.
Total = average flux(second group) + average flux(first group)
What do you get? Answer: 83.1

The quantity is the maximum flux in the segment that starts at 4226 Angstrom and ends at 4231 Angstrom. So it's 43.84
